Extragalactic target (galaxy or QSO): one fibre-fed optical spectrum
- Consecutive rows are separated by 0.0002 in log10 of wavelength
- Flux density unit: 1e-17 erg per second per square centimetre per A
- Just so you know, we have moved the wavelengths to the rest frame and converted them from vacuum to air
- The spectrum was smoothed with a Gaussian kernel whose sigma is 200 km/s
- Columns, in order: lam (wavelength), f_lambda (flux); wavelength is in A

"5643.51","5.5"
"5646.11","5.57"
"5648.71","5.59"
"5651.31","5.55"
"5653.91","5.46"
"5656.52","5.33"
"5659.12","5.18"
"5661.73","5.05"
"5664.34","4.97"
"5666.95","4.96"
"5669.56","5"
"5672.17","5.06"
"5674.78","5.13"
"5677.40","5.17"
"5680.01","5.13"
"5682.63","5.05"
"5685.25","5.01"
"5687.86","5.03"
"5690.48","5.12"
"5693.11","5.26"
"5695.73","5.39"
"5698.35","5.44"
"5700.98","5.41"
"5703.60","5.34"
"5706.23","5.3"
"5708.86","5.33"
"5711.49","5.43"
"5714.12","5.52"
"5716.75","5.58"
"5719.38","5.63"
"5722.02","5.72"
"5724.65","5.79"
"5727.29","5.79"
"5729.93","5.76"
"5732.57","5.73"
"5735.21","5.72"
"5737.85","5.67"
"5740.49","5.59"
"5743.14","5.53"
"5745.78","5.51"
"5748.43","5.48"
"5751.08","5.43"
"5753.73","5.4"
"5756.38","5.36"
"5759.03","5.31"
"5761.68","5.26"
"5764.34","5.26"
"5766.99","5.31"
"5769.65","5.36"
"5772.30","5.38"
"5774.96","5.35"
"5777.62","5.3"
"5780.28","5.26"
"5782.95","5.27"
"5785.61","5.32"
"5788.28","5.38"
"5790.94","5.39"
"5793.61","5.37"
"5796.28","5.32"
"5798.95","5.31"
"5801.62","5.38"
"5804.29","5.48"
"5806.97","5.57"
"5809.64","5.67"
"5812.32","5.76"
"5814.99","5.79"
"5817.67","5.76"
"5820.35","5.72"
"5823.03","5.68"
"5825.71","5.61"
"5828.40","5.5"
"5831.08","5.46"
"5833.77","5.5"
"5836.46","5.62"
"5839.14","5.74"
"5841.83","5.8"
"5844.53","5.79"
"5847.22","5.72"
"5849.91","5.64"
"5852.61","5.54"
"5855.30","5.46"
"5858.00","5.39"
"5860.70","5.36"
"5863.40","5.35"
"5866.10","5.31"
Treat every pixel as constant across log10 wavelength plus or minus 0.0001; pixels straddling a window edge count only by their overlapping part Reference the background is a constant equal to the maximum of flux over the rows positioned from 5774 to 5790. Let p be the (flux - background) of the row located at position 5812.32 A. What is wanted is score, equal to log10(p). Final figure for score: -0.42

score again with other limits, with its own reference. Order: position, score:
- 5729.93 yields -0.42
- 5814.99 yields -0.39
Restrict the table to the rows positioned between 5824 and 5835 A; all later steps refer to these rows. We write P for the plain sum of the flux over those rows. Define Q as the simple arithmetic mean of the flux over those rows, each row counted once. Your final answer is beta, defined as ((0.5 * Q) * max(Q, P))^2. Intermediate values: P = 22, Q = 5.52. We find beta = 3707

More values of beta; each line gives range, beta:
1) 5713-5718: 949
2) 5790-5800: 3271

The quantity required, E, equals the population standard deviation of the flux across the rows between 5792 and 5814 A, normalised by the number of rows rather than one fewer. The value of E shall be 0.16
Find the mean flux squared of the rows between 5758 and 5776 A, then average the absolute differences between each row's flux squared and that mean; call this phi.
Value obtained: 0.4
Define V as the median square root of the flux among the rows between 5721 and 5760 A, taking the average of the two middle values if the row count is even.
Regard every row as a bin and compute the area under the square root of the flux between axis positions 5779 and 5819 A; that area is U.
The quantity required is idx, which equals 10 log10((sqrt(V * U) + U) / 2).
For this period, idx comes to 17.3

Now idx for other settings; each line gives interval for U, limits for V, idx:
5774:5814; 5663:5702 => 17.3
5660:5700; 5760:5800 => 17.2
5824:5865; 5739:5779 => 17.5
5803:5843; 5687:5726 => 17.4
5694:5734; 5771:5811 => 17.4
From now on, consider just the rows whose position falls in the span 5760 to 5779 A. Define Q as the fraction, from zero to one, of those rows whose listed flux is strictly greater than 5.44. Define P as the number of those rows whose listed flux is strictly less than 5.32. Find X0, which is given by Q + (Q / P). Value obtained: 0.00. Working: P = 4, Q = 0.00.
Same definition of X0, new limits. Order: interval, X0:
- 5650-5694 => 0.13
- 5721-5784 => 0.52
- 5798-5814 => 1.33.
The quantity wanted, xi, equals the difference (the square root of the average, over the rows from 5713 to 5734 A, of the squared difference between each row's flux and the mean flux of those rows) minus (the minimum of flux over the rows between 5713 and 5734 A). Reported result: -5.43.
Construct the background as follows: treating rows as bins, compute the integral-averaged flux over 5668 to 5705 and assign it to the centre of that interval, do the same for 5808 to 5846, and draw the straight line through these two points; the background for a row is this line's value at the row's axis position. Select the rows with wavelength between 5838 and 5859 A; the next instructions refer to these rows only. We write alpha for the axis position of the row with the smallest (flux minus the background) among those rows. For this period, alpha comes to 5858.00 A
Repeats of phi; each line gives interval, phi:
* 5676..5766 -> 2.0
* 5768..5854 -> 1.8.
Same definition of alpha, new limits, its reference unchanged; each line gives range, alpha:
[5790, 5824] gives 5798.95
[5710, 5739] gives 5711.49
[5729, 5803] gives 5798.95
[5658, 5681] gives 5666.95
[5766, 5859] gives 5858.00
